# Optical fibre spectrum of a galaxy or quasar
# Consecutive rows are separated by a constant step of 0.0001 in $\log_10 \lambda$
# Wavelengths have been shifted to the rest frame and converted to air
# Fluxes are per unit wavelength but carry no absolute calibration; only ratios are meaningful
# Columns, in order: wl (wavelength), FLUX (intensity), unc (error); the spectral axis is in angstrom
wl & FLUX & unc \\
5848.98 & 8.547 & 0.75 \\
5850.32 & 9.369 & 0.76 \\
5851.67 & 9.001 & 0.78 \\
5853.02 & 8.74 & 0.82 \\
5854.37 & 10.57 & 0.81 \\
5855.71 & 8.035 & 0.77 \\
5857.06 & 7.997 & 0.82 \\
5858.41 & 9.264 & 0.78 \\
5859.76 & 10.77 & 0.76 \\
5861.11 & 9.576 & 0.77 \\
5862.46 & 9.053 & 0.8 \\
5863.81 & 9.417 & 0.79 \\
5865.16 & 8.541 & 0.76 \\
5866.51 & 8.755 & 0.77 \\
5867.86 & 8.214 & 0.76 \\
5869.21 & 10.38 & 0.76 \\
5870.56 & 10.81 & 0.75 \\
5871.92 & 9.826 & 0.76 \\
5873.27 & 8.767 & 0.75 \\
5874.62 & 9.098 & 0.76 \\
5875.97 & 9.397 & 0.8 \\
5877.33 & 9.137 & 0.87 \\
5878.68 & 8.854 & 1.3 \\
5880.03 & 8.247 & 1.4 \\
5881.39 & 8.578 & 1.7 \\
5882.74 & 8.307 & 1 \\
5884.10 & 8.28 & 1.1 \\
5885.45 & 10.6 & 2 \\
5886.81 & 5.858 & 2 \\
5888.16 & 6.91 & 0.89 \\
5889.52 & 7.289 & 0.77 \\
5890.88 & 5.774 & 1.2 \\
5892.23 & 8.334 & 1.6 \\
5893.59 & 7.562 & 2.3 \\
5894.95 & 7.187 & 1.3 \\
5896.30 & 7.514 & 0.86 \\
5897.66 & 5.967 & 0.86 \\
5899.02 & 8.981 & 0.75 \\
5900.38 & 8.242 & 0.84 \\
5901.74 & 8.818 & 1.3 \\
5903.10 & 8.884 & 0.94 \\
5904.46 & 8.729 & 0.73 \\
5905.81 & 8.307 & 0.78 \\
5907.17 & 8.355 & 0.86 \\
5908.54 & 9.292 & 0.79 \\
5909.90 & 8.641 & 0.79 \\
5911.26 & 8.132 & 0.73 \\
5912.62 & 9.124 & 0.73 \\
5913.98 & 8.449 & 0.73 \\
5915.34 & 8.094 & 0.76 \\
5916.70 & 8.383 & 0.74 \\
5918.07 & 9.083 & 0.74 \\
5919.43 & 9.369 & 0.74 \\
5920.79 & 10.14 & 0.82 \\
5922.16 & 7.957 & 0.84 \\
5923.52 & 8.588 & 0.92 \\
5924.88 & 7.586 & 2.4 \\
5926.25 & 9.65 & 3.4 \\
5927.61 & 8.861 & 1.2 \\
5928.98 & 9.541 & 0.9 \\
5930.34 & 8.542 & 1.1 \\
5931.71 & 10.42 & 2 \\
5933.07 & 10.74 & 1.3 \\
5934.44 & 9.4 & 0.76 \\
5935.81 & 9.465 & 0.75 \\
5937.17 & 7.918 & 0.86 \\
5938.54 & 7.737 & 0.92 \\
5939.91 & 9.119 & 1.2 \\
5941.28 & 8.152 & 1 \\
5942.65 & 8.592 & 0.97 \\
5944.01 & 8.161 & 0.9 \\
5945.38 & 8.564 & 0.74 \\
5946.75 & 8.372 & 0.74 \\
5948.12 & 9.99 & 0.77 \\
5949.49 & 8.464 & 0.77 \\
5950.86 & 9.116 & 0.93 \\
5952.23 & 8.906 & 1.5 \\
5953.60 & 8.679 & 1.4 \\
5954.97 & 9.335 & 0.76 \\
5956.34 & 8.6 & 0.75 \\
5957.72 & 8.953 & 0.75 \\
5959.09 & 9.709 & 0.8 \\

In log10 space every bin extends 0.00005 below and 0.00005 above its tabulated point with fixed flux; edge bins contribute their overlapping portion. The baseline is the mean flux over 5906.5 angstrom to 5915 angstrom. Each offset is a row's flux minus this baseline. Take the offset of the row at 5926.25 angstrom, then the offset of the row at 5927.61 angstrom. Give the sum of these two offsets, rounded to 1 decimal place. 1.2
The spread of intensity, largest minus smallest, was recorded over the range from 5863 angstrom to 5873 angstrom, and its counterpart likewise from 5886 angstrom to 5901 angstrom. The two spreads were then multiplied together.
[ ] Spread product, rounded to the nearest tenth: 8.3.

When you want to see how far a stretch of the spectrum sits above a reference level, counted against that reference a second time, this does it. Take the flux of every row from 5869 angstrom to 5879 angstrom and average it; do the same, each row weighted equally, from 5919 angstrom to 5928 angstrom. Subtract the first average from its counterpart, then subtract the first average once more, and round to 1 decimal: -10.2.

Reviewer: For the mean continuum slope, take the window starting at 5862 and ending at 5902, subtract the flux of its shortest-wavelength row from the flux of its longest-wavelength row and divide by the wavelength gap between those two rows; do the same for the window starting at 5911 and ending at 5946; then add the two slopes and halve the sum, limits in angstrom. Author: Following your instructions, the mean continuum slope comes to 0.00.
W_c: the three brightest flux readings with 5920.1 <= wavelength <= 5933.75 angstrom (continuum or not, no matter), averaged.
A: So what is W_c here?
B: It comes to 10.4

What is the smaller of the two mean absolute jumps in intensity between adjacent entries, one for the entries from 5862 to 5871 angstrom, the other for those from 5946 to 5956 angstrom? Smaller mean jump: 0.765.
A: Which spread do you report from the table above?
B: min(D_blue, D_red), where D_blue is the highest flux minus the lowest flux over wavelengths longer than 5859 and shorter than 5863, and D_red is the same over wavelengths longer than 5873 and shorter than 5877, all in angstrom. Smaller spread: 0.63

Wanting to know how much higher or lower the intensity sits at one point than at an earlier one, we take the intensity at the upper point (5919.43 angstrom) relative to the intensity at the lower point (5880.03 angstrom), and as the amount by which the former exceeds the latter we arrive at 1.1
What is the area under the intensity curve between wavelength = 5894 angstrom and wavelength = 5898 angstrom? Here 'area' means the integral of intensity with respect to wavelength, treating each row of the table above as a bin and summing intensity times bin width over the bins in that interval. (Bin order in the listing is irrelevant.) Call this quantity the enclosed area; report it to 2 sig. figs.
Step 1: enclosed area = 28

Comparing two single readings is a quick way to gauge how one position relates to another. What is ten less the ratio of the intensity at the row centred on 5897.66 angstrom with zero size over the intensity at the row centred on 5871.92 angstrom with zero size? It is 9.39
